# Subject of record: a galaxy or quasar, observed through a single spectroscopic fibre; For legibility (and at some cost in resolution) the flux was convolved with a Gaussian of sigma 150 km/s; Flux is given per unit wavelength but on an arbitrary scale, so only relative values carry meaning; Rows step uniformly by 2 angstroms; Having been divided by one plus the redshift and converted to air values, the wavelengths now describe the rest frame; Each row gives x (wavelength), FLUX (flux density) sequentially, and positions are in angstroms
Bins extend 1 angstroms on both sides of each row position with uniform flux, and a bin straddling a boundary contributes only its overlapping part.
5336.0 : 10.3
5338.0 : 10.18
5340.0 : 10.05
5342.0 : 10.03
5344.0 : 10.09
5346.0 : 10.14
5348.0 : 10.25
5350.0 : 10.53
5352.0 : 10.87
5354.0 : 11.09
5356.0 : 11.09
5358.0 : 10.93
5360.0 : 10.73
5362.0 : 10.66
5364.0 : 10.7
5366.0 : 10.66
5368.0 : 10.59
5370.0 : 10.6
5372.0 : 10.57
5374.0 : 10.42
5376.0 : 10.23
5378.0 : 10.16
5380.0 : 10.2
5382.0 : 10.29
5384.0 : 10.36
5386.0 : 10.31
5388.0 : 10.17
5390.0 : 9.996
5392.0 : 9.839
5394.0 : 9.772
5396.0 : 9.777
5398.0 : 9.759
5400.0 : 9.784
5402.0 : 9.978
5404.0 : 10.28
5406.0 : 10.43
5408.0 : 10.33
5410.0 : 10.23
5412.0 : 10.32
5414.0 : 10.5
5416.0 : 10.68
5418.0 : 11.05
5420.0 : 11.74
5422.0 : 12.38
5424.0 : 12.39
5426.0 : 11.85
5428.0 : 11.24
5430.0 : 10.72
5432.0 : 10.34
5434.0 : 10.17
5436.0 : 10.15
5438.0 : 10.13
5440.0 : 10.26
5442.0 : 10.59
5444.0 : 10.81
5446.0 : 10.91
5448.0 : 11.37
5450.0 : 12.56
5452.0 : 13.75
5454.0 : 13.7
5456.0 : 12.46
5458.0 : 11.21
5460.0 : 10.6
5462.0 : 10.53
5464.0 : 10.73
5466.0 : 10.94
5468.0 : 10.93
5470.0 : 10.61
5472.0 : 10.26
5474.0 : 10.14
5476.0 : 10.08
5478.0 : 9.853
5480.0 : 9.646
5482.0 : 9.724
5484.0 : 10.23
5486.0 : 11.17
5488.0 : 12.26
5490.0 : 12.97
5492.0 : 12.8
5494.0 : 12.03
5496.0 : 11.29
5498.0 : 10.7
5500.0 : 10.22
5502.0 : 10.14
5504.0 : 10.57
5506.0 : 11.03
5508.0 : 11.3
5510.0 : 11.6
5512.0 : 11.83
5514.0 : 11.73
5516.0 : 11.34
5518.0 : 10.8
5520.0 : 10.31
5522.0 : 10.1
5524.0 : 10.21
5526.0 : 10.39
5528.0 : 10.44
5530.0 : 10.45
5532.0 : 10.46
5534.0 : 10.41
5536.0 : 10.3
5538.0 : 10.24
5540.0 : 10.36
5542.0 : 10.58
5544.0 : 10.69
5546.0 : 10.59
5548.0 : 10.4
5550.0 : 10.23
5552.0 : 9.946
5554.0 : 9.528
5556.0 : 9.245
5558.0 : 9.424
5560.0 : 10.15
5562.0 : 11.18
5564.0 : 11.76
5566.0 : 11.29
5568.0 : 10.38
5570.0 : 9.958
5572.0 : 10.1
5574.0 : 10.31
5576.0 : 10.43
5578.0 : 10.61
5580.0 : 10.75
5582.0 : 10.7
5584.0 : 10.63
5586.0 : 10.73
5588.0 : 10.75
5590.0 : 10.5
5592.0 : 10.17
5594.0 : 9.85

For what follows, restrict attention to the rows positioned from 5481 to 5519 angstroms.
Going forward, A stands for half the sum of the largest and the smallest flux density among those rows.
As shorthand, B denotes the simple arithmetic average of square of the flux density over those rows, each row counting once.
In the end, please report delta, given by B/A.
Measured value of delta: 11.2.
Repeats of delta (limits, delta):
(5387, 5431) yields 10.2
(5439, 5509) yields 10.6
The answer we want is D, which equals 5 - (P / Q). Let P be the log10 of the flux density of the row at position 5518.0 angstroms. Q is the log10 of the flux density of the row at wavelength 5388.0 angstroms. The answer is 3.97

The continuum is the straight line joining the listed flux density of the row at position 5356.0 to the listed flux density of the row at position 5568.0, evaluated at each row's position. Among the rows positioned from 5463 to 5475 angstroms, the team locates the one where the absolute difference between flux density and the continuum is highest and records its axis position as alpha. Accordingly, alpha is 5474.0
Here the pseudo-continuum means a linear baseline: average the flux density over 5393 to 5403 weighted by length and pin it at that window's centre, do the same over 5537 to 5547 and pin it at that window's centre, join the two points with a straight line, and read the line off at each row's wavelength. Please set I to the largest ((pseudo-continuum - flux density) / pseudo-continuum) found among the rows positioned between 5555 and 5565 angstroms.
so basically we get 0.124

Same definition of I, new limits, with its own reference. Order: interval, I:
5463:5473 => -0.010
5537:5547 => 0.022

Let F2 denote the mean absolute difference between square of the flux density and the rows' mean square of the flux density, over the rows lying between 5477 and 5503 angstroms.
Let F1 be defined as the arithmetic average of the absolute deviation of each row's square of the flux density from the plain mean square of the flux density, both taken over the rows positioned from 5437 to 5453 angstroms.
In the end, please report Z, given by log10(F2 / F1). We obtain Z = 0.00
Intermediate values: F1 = 22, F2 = 22.4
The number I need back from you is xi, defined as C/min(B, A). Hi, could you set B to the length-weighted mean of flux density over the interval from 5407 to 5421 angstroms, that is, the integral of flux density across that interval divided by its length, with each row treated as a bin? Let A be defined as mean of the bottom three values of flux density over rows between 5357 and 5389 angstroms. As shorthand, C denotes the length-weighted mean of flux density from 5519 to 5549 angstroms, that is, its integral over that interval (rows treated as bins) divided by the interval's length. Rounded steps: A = 10.2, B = 10.7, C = 10.40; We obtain 1.02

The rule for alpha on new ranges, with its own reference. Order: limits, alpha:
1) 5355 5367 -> 5362.0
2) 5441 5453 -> 5452.0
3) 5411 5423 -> 5422.0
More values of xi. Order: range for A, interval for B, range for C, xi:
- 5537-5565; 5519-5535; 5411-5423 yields 1.18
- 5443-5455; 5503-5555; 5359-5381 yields 0.99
